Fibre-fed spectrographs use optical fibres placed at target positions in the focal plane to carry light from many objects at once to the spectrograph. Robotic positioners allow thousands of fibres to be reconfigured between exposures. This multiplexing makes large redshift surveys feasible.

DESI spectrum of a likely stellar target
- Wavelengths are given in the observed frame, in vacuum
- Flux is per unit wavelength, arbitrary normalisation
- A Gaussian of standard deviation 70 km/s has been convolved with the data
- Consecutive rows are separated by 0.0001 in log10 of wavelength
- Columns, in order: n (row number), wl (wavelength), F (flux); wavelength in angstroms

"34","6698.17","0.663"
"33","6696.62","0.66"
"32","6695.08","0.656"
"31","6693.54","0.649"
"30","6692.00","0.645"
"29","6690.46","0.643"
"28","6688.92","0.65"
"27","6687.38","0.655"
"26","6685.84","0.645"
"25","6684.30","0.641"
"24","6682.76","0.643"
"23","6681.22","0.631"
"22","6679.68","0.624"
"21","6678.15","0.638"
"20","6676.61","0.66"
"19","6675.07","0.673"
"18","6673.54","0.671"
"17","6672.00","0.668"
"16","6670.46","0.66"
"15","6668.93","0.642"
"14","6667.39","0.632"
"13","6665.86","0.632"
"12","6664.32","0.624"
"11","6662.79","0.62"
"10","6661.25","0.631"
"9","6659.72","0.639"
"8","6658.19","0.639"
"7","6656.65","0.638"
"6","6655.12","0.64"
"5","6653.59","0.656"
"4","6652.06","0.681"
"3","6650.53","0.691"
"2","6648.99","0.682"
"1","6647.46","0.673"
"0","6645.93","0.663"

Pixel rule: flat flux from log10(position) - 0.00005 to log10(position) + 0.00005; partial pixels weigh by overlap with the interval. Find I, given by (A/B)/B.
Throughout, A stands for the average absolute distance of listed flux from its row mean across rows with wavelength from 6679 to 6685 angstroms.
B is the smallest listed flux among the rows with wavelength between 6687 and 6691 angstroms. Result 0.018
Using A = 0.007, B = 0.643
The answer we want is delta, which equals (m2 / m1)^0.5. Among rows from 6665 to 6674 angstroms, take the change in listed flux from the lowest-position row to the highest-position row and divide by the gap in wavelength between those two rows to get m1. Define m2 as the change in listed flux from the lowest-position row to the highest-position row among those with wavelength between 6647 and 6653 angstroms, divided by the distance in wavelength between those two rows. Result 0.6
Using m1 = 0.0051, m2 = 0.0017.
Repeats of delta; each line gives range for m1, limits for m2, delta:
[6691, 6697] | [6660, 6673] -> 1.0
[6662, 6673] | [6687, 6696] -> 0.2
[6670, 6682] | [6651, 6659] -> 1.6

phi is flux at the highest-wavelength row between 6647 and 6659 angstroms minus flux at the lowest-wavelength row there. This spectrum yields -0.034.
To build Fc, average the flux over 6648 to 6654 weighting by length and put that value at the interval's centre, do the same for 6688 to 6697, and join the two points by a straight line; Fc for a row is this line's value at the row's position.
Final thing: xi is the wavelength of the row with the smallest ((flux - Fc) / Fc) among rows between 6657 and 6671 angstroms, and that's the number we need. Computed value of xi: 6662.79 angstroms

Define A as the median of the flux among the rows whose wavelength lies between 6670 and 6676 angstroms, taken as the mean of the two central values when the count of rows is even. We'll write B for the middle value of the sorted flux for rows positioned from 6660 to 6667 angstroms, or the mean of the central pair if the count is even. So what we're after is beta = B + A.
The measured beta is 1.30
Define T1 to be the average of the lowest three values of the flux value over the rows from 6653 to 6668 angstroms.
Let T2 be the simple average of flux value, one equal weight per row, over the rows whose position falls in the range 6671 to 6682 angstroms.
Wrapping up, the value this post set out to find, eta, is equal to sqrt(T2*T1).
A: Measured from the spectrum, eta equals 0.638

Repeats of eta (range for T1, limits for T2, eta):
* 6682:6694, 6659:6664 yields 0.636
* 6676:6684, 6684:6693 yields 0.639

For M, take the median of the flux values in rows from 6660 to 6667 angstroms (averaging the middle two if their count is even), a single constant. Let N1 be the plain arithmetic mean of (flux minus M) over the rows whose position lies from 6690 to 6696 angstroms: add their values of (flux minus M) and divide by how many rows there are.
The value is 0.021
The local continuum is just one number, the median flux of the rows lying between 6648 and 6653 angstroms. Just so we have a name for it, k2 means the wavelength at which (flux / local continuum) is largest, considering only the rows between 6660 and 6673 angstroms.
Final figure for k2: 6672.00 angstroms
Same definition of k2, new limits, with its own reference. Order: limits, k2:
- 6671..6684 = 6675.07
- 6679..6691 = 6687.38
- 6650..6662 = 6650.53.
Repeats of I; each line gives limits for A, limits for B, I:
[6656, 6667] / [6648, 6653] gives 0.013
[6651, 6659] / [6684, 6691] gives 0.034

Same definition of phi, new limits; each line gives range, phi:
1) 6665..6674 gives 0.039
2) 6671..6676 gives 0.005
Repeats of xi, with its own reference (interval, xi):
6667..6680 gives 6679.68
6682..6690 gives 6684.30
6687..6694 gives 6690.46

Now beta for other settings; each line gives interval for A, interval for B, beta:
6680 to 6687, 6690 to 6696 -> 1.29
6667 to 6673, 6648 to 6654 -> 1.33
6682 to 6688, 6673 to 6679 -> 1.31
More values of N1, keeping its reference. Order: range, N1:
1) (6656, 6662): 0.009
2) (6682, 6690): 0.019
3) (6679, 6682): 0.000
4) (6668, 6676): 0.035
